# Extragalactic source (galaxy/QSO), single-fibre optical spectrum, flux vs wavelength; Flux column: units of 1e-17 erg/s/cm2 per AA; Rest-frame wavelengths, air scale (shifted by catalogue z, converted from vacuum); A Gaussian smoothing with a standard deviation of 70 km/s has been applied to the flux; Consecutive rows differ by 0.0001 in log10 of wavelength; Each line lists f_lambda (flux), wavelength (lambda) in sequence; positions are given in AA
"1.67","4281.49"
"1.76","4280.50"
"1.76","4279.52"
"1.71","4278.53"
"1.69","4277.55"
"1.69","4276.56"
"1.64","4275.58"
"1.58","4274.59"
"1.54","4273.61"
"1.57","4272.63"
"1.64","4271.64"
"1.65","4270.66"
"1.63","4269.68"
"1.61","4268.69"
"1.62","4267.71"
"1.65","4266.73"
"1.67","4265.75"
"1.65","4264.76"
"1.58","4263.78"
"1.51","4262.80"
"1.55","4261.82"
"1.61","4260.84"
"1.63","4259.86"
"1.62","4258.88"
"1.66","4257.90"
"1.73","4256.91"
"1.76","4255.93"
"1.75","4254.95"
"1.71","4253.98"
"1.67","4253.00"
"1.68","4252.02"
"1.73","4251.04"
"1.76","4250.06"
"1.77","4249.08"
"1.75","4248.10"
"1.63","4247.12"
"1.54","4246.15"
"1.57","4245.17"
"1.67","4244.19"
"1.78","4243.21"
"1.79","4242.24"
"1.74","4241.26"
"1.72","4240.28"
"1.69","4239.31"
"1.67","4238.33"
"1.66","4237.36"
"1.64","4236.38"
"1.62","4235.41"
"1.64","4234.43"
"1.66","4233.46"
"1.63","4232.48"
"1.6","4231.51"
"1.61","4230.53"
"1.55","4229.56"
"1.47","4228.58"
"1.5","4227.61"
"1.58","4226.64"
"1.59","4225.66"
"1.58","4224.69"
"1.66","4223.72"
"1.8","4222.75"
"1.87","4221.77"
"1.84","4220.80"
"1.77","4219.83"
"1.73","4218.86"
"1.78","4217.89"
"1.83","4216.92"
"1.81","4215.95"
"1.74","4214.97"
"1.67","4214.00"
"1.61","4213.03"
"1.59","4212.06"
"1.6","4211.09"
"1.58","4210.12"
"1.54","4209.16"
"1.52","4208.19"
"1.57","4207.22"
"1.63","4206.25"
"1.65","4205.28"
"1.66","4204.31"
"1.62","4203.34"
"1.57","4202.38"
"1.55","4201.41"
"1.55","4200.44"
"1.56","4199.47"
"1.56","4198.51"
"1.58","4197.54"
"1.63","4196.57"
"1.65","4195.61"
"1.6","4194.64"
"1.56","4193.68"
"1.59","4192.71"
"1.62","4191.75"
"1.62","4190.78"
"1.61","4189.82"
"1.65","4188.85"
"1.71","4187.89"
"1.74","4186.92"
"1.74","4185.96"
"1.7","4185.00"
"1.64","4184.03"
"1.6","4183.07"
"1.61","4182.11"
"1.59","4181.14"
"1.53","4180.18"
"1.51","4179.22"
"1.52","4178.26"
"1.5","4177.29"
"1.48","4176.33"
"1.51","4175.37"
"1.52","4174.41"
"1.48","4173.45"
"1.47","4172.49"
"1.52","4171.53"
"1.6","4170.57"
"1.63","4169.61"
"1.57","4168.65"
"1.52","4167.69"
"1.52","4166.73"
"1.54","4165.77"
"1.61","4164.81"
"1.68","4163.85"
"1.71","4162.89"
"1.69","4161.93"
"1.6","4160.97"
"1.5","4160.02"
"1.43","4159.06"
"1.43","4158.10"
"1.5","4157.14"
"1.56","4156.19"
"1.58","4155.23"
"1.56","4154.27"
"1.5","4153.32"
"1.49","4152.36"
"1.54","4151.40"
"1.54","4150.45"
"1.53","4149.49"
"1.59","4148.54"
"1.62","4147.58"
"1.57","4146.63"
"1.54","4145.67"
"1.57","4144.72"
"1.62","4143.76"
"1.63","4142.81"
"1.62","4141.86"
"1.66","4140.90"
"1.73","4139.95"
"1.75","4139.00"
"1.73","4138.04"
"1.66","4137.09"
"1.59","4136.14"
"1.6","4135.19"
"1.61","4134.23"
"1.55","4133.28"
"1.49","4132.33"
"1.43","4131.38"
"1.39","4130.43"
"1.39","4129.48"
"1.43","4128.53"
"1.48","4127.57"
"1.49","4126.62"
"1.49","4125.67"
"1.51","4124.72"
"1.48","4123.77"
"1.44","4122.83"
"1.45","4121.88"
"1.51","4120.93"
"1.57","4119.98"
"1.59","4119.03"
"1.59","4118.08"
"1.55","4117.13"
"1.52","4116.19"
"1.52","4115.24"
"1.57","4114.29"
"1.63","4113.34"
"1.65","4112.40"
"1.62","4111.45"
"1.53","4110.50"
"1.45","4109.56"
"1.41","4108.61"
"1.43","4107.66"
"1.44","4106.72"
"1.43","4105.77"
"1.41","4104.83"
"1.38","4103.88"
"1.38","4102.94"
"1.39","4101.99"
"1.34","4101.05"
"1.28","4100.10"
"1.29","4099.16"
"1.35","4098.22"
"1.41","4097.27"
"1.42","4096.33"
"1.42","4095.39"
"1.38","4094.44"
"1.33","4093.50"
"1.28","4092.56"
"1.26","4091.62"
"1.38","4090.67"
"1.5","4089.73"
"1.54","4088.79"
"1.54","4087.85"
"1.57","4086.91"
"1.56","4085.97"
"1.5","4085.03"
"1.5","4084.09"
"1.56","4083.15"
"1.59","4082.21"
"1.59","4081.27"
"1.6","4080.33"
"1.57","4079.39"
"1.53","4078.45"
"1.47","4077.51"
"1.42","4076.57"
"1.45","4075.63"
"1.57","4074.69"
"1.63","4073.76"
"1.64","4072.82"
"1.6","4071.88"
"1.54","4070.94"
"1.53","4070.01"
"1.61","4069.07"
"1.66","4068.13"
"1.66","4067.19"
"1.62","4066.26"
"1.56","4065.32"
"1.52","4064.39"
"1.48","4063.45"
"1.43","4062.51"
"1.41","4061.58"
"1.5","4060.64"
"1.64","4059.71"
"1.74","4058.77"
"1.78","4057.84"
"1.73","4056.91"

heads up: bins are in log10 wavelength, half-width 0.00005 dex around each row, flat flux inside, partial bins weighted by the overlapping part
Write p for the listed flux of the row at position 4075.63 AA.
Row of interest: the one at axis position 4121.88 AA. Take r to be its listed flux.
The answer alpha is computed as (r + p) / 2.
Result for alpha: 1.45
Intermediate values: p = 1.45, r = 1.45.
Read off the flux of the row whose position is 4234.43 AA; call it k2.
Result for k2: 1.64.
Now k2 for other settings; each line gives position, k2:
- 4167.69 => 1.52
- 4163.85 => 1.68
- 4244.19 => 1.67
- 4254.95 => 1.75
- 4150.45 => 1.54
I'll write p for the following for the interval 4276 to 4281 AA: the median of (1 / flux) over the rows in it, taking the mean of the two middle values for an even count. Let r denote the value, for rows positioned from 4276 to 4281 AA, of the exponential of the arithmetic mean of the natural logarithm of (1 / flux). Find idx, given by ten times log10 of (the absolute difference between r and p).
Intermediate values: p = 0.585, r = 0.581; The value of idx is -24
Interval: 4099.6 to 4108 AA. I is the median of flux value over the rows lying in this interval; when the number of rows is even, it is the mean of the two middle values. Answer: 1.39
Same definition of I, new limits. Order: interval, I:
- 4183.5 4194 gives 1.64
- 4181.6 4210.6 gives 1.61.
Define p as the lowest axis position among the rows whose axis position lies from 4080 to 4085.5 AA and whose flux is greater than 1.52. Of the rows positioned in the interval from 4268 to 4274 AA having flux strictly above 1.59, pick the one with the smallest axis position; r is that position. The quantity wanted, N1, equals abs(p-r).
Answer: 188.4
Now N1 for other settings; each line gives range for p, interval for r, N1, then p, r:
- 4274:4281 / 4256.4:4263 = 17.7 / 4274.59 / 4256.91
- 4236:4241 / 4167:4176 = 66.8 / 4236.38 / 4169.61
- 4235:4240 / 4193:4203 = 40.8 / 4235.41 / 4194.64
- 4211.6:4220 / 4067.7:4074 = 143.9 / 4212.06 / 4068.13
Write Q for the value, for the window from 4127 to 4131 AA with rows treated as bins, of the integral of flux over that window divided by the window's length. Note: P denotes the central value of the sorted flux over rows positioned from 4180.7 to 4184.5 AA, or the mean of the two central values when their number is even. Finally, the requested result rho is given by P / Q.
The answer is 1.13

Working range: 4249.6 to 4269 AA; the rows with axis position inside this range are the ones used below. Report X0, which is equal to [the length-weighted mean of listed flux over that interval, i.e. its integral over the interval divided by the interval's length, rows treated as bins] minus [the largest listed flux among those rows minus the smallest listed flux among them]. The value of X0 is 1.41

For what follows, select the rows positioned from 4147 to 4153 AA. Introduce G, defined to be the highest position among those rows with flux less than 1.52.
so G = 4152.36 AA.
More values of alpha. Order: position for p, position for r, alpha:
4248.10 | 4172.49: 1.61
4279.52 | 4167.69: 1.64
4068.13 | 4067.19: 1.66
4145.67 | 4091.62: 1.40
